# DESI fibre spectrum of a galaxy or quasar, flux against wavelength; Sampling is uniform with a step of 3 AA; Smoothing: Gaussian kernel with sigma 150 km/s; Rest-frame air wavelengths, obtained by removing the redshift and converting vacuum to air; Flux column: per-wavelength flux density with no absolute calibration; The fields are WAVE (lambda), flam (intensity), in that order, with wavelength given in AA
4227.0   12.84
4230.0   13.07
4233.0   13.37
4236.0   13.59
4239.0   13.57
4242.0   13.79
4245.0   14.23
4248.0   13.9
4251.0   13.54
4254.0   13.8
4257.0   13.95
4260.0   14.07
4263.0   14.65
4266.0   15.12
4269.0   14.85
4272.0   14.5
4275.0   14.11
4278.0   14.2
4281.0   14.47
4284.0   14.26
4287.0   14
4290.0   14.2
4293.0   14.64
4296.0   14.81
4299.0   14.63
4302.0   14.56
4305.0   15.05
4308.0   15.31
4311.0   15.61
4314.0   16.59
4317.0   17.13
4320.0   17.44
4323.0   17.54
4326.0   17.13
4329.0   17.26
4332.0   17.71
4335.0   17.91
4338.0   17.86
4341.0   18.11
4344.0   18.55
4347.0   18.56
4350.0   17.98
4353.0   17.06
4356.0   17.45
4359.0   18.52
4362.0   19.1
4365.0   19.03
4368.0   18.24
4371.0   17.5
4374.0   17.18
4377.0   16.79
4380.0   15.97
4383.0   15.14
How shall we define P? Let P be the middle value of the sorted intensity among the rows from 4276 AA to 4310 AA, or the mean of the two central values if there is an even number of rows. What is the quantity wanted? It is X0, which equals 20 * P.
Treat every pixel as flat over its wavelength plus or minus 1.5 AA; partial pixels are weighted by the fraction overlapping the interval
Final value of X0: 291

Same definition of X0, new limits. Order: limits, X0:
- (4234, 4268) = 278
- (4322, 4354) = 357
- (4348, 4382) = 350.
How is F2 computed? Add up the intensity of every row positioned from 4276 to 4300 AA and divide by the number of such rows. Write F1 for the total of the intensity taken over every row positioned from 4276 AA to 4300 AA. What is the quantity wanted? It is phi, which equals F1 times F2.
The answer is 1659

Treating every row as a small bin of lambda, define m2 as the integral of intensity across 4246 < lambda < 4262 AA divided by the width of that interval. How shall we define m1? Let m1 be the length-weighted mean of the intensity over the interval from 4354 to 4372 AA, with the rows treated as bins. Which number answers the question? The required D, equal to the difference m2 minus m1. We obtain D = -4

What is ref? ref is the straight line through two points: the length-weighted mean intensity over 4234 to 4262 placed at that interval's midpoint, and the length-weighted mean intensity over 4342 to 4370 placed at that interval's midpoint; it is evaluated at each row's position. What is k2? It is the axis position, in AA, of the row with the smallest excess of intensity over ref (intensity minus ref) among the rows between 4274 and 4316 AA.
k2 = 4302.0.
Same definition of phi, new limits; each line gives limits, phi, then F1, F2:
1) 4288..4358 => 6381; 383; 16.7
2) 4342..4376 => 3606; 199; 18.1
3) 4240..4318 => 5553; 380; 14.6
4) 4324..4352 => 2883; 161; 17.9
